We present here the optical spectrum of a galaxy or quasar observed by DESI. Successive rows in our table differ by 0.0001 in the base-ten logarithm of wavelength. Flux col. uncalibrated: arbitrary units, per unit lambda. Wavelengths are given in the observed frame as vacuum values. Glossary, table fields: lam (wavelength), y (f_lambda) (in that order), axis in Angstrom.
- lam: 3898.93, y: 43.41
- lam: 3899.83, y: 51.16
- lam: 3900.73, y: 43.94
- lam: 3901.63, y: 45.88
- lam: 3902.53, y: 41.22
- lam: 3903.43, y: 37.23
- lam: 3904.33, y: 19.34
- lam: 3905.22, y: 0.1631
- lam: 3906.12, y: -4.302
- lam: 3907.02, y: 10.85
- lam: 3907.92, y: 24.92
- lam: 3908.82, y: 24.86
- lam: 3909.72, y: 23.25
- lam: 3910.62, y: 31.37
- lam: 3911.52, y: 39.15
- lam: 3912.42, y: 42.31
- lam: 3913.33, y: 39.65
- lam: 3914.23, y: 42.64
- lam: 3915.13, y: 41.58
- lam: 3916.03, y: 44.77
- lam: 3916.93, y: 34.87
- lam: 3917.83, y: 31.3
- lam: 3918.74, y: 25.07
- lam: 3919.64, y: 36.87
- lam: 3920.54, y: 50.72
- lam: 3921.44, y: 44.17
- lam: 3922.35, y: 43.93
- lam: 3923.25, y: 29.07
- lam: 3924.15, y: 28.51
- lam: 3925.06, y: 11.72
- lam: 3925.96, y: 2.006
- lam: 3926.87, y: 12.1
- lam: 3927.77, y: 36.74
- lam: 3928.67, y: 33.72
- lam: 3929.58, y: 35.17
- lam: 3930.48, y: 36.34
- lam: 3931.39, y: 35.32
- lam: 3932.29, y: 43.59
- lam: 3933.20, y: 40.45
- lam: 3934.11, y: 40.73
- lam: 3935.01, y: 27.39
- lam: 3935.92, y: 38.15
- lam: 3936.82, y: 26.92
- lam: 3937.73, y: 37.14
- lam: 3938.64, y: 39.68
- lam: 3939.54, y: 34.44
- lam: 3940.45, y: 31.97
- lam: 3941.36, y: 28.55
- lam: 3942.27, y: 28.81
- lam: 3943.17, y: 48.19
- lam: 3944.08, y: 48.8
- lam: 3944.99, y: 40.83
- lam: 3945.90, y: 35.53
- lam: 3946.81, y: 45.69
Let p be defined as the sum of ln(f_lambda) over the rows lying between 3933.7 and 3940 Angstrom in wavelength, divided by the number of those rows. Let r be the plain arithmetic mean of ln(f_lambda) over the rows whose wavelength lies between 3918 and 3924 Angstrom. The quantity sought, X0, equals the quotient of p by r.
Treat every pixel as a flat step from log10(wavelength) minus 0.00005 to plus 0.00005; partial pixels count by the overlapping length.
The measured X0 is 0.98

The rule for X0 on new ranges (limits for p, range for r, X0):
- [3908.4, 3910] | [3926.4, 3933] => 0.92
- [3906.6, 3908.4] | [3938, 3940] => 0.78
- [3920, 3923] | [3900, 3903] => 1.01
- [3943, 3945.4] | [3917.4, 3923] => 1.05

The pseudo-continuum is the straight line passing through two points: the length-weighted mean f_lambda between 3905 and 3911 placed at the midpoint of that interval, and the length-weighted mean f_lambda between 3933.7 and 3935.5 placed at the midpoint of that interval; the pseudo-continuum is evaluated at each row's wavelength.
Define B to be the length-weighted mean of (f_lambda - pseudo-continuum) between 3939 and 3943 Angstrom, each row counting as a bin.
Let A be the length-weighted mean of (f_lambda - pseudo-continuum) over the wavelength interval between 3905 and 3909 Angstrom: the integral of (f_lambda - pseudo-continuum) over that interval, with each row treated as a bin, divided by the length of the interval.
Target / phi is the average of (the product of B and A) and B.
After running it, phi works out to 11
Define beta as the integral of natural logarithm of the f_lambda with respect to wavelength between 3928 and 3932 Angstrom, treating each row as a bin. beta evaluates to 14.3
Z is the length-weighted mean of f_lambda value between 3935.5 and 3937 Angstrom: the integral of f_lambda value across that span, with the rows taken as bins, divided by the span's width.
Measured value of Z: 34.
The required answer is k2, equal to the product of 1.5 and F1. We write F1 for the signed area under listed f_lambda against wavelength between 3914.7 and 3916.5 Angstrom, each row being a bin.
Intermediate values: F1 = 78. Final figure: 117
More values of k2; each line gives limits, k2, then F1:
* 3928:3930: 104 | 69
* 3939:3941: 100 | 67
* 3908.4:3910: 58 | 39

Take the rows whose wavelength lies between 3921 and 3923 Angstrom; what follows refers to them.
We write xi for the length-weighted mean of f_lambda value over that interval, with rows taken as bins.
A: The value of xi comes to 42.5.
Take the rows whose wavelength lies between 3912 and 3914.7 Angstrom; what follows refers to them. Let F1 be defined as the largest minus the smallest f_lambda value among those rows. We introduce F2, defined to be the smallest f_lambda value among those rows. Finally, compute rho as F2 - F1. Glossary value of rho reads 37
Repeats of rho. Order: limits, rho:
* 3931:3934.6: 27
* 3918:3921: -1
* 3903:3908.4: -46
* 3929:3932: 34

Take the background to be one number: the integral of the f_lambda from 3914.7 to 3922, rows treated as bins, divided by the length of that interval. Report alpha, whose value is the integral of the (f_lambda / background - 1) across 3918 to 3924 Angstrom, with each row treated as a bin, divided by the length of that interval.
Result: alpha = -0.03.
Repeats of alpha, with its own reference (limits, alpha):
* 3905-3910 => -0.65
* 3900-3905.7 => -0.17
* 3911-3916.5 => 0.07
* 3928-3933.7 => -0.03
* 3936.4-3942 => -0.15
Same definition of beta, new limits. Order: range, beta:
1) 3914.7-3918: 12.1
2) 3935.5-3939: 12.4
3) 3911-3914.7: 13.7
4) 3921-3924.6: 12.9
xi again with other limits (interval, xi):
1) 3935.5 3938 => 33.8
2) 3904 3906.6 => 4.5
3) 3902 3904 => 38.2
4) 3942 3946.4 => 41.0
